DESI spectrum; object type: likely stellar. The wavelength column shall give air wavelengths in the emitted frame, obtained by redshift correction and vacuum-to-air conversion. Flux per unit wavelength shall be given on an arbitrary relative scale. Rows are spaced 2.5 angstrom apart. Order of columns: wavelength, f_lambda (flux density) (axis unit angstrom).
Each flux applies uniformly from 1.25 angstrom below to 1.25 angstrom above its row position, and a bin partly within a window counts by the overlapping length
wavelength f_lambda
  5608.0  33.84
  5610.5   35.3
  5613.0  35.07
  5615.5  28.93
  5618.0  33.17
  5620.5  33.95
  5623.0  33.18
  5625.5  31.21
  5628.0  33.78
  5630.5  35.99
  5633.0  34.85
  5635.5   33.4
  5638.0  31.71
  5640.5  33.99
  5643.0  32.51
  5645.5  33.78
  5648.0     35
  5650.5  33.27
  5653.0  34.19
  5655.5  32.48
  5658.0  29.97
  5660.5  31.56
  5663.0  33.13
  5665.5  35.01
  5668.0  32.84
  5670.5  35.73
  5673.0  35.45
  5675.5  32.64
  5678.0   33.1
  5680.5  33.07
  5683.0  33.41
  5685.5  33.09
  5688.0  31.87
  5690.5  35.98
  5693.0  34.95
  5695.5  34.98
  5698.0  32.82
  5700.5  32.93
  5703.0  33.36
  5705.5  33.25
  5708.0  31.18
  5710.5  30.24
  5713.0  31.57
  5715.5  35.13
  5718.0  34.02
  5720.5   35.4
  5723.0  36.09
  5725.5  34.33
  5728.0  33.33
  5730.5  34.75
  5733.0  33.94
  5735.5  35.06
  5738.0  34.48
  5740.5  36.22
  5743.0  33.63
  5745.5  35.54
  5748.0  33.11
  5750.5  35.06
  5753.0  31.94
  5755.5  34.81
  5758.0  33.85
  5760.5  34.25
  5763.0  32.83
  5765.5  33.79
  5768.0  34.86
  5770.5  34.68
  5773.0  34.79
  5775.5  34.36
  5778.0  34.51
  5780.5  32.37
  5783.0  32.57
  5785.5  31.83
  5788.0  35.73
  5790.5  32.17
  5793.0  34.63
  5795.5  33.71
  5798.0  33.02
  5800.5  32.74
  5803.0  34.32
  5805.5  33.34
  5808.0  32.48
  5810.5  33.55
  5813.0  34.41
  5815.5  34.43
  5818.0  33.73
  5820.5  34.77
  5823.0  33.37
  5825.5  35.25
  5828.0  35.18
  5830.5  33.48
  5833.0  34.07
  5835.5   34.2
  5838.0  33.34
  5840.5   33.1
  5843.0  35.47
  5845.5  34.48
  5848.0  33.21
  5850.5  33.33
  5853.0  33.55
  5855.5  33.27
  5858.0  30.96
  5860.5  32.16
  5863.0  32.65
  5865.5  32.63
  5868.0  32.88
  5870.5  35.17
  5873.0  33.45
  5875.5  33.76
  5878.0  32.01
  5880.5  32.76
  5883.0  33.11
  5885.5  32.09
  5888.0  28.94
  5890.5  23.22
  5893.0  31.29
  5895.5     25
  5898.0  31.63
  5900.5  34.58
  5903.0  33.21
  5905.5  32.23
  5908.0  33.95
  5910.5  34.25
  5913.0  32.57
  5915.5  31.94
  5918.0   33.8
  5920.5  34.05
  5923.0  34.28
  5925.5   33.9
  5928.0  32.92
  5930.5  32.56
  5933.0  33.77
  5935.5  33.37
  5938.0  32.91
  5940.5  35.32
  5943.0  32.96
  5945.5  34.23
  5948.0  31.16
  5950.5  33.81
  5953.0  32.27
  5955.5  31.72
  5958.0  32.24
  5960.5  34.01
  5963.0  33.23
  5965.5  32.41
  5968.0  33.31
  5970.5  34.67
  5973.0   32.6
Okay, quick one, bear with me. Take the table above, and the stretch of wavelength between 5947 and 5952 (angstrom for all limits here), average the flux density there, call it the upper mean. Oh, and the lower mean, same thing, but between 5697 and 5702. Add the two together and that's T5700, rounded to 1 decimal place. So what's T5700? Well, 65.4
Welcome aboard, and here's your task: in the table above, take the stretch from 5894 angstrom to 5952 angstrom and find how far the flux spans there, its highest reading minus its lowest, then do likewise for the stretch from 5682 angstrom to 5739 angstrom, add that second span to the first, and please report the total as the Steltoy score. 16.2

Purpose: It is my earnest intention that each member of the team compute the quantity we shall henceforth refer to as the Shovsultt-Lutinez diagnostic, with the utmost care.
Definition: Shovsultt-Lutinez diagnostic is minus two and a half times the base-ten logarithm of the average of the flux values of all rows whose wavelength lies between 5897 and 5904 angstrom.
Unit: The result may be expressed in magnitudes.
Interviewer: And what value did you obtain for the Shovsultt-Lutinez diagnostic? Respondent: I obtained -3.80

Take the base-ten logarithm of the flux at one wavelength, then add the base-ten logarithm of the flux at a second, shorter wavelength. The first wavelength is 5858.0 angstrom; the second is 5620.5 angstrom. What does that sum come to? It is 3.02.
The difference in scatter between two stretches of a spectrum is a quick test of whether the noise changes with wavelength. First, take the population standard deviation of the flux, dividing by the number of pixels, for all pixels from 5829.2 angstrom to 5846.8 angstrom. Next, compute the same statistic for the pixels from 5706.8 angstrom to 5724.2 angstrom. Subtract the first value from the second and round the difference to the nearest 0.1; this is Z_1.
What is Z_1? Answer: 1.4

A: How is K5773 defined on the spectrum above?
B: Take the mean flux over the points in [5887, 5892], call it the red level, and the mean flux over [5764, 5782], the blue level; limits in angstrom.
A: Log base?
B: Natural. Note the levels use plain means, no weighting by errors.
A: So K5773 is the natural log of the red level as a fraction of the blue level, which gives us -0.27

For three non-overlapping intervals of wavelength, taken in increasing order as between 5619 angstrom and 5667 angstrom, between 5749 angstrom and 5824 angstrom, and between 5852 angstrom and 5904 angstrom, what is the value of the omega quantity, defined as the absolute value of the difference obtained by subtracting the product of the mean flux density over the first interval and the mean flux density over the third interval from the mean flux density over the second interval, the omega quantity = 1026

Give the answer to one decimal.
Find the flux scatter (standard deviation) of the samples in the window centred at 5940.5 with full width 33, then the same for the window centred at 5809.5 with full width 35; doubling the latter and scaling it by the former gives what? 1.5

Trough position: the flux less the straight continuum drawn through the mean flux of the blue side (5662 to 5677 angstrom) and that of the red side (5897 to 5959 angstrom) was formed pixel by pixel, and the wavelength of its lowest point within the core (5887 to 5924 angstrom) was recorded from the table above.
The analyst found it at 5890.5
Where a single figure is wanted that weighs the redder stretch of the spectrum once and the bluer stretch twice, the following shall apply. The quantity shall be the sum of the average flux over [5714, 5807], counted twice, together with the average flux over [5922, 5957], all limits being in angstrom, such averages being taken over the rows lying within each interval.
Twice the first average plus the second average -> 101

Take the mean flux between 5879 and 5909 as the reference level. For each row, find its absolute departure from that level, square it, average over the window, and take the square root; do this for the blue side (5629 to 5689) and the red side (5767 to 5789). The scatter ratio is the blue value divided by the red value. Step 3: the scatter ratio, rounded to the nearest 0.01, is 0.87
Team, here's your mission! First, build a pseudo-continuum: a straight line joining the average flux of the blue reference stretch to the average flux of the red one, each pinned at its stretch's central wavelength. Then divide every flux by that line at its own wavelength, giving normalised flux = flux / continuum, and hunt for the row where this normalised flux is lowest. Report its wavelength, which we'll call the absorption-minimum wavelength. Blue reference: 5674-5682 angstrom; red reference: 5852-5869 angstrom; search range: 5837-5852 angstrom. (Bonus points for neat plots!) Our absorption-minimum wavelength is 5840.5 angstrom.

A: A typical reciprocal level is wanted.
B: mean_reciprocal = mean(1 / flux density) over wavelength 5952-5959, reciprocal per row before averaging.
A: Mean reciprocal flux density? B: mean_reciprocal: 0.0312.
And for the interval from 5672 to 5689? 0.0301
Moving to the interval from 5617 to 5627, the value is 0.0304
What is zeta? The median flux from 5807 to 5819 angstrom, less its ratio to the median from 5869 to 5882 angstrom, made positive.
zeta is 32.7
